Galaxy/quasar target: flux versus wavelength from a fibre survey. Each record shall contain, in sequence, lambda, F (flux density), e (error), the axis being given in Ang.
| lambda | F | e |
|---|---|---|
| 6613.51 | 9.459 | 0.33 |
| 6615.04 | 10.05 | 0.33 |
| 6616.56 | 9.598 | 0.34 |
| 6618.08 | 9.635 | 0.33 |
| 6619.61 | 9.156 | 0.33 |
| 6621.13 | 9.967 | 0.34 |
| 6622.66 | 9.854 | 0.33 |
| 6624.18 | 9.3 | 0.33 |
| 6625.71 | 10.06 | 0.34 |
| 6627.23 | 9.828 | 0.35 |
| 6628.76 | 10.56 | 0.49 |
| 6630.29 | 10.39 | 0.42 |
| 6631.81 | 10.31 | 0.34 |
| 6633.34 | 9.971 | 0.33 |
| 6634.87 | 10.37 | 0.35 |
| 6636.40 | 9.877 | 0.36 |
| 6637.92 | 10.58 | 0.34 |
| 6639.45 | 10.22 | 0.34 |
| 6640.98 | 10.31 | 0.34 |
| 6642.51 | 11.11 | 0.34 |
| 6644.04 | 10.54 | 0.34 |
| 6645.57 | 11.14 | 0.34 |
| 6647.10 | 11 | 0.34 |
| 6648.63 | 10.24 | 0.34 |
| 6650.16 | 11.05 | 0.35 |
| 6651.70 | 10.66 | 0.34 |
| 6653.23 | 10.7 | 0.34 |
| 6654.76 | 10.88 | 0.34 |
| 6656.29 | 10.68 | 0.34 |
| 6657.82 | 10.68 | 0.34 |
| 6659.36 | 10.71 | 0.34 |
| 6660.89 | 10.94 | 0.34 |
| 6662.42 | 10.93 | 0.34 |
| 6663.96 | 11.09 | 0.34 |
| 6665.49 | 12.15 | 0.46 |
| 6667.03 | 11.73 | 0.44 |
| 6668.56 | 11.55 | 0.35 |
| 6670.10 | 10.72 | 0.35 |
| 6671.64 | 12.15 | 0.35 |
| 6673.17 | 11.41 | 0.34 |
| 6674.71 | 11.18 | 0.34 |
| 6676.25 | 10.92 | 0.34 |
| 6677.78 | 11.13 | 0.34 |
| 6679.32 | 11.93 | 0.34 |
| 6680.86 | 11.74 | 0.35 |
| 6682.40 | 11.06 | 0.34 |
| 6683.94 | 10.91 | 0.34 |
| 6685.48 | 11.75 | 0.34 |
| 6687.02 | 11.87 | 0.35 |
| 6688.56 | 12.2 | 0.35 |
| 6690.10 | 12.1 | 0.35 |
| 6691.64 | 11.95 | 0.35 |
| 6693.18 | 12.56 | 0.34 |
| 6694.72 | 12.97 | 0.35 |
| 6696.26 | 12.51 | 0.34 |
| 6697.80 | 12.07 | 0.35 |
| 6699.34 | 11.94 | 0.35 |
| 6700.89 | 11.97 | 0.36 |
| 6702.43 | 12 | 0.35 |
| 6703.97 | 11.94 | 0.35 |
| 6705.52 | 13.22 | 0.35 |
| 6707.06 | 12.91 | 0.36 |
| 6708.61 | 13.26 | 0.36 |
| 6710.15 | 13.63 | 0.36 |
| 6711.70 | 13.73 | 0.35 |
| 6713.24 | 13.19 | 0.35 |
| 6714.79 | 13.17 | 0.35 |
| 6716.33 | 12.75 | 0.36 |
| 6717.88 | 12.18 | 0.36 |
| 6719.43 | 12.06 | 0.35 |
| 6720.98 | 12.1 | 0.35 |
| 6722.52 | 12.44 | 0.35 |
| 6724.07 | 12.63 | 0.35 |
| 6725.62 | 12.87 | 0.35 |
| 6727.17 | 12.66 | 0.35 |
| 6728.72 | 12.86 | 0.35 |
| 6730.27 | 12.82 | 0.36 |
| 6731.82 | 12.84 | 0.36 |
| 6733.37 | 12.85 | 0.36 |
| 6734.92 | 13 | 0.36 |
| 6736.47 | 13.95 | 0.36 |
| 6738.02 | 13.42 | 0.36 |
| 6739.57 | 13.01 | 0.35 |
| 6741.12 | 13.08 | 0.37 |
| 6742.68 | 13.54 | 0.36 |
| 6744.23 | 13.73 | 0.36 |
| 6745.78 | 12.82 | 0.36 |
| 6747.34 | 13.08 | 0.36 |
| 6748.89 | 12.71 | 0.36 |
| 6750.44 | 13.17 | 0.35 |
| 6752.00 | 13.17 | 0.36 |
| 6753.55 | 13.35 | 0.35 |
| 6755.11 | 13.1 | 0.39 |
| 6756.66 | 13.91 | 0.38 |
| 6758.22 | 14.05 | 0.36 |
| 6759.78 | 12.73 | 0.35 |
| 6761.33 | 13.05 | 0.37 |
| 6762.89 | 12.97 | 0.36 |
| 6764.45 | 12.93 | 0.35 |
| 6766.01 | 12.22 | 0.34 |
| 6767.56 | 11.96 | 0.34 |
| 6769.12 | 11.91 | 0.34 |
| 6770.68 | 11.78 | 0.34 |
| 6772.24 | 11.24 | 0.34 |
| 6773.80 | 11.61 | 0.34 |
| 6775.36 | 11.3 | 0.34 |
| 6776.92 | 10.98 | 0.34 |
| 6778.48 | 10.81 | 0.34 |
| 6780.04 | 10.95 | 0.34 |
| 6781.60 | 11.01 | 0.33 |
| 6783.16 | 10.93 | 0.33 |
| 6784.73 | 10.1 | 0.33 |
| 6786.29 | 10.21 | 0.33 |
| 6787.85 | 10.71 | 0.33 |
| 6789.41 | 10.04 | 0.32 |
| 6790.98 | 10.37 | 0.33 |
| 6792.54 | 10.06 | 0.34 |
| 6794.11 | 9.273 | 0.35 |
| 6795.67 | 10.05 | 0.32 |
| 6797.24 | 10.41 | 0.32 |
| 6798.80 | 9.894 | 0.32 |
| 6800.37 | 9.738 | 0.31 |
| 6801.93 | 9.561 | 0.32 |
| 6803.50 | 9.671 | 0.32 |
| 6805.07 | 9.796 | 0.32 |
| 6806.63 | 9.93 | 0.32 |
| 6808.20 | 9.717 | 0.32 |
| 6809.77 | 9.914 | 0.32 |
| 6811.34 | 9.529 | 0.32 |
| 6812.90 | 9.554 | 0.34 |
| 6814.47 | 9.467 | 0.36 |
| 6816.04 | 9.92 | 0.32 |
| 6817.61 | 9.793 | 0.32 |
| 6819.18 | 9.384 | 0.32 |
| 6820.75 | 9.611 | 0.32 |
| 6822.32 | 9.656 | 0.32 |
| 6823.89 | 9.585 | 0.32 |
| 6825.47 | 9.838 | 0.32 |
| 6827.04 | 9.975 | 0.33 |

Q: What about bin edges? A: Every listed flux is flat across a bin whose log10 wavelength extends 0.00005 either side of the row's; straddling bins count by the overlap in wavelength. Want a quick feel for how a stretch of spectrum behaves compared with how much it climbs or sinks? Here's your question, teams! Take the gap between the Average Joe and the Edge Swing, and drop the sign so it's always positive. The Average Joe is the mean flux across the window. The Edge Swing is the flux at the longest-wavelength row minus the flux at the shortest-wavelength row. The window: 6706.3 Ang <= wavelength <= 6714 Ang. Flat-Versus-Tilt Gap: 13.1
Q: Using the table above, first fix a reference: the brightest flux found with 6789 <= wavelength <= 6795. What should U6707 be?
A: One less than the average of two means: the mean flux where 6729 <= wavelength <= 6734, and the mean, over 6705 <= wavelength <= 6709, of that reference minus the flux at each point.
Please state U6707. 4.0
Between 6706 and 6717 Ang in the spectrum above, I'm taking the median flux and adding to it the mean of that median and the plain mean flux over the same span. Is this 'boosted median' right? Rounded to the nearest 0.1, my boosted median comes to 26.4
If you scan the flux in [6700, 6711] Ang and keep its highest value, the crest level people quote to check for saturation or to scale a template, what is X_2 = 13.63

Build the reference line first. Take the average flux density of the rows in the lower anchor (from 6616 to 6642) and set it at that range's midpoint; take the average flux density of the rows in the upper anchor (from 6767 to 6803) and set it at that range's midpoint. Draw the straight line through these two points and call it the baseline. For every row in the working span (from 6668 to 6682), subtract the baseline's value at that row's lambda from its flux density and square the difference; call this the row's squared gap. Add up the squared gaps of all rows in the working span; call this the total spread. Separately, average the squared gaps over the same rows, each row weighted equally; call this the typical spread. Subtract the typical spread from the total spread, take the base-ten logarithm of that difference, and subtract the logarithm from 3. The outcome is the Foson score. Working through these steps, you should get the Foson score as 1.87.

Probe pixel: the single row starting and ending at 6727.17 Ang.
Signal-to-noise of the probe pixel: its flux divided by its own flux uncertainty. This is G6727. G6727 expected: 36.2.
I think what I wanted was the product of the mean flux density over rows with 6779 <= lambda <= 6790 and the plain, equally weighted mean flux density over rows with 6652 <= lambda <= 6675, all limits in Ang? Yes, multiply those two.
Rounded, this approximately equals 118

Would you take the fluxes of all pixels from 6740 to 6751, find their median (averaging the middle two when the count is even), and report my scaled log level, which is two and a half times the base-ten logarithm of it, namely 2.79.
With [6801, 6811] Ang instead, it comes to 2.47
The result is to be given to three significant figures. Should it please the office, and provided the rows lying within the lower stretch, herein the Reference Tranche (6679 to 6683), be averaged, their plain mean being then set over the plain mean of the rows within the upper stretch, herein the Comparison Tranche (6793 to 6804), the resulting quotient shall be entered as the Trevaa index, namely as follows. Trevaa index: 1.18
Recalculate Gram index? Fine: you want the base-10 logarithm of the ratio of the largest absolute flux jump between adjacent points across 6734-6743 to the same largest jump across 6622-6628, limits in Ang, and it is 0.10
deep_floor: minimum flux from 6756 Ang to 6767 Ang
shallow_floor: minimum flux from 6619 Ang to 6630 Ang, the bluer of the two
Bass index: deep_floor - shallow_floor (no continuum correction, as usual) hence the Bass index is 3.1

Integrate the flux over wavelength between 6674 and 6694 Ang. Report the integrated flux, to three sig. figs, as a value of 233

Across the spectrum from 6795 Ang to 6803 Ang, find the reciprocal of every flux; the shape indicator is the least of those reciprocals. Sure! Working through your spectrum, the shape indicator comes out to 0.096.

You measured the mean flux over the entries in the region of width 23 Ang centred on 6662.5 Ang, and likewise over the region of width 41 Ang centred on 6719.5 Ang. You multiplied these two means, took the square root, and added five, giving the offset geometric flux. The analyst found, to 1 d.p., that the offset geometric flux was 16.9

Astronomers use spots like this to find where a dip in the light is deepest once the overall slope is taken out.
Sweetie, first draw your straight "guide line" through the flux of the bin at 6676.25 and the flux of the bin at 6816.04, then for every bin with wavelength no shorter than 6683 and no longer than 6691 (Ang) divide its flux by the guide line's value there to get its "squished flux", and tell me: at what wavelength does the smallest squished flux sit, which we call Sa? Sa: 6683.94 Ang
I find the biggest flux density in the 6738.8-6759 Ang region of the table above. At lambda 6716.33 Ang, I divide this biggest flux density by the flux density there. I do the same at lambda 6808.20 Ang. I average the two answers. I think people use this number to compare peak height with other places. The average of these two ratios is 1.27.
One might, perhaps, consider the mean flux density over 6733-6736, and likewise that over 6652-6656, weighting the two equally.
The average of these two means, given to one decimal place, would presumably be 11.9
